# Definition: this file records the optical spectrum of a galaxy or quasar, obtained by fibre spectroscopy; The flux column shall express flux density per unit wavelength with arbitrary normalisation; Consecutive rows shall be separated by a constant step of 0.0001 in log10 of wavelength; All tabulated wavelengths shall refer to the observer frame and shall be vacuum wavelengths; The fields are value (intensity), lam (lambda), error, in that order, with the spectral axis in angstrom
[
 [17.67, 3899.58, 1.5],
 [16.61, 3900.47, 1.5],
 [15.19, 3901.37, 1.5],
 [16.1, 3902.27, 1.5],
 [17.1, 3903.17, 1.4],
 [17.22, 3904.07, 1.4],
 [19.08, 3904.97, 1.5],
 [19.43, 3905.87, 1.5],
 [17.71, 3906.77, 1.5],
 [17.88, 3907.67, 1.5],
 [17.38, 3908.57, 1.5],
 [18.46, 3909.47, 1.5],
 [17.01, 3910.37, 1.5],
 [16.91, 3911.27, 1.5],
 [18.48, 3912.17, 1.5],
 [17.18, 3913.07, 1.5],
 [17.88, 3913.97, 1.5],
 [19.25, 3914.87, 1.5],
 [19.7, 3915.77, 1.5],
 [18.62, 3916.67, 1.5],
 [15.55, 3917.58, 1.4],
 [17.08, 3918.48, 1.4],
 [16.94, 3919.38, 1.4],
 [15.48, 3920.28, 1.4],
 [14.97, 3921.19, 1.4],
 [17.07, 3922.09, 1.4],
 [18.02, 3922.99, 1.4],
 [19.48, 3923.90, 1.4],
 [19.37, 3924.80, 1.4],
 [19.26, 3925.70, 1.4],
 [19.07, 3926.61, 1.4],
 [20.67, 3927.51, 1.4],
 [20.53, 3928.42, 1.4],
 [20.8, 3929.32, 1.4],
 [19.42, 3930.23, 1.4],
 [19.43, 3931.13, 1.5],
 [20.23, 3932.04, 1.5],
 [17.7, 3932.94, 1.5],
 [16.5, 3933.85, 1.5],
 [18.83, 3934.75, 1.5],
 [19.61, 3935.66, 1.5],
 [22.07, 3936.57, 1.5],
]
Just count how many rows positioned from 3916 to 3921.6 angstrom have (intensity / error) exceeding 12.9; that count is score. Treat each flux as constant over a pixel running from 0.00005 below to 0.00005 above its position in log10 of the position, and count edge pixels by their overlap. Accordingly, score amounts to 0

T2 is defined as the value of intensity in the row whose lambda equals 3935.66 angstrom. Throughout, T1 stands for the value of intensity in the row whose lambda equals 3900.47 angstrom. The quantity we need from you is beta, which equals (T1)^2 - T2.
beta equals 256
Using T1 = 16.61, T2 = 19.61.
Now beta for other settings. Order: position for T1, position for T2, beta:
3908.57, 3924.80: 283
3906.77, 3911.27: 297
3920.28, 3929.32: 219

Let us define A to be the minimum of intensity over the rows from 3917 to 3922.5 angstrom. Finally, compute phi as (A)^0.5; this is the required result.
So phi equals 3.87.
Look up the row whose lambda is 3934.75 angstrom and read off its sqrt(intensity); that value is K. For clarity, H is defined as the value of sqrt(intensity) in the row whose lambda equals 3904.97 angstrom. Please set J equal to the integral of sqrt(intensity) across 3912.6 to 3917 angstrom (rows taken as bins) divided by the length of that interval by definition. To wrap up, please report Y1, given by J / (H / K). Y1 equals 4.28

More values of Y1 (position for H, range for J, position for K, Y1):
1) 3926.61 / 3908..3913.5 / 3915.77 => 4.26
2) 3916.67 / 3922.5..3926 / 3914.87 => 4.44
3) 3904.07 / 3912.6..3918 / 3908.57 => 4.26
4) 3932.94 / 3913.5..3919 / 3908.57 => 4.20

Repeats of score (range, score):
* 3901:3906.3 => 1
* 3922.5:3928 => 5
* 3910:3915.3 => 0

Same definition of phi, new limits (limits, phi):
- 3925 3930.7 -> 4.37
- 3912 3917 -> 4.14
